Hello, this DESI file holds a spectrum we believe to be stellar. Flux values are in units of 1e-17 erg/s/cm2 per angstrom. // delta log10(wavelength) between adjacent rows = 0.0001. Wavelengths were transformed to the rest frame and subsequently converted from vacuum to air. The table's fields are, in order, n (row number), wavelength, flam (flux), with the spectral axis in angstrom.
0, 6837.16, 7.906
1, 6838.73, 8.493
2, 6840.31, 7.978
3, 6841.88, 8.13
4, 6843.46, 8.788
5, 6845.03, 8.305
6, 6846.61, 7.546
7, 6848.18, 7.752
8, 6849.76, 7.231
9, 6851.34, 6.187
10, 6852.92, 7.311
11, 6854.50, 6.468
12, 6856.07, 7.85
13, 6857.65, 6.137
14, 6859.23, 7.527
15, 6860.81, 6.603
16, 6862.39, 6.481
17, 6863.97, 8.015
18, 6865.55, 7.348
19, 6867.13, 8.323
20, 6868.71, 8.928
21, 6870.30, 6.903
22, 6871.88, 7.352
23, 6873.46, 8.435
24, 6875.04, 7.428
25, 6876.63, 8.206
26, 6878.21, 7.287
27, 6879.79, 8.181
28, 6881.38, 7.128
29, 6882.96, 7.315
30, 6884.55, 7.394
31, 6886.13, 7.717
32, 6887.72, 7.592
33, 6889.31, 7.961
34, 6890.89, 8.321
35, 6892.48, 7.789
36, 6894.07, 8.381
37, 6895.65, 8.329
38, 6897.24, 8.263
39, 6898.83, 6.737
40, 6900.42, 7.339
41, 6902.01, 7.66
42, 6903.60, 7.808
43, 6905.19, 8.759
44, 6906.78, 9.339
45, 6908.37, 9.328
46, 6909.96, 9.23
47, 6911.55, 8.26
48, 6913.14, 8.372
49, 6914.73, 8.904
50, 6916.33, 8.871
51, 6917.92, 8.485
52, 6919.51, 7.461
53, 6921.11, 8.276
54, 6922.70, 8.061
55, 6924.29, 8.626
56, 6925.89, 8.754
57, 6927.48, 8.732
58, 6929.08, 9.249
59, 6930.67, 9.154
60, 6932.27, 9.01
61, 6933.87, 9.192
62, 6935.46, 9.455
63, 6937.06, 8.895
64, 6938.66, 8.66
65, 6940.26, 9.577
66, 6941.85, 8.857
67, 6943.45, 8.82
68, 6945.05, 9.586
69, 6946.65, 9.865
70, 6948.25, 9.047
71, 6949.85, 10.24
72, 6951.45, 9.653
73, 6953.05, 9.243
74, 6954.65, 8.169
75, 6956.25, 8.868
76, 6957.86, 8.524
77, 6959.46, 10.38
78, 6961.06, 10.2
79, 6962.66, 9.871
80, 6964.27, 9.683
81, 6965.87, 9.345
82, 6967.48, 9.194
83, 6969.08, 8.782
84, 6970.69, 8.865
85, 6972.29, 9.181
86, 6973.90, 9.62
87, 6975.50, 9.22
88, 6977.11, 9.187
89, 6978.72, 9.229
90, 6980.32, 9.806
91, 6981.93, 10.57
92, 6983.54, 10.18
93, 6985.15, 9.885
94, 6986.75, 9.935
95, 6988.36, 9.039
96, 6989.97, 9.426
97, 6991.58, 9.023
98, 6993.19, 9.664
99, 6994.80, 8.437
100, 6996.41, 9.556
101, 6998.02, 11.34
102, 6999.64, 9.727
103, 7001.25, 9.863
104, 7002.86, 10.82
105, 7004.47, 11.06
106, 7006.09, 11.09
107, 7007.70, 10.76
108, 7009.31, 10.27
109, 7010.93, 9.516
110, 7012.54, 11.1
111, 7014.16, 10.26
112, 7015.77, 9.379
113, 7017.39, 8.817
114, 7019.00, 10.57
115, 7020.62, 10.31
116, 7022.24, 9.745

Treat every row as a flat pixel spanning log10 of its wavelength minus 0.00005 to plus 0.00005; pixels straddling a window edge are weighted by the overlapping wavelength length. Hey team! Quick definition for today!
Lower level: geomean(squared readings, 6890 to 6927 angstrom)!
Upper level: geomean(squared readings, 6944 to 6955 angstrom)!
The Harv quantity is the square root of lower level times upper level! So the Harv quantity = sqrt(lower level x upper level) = 78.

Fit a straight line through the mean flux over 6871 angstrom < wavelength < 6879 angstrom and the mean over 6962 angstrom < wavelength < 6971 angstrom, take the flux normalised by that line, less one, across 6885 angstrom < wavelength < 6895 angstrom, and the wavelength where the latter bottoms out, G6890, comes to 6887.72 angstrom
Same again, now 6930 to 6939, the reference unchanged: 6938.66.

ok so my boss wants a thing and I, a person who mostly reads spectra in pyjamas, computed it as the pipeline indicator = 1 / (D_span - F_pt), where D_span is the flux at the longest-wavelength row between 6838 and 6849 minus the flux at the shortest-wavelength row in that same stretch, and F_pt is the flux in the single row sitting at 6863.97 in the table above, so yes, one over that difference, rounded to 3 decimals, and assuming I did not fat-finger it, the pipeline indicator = -0.114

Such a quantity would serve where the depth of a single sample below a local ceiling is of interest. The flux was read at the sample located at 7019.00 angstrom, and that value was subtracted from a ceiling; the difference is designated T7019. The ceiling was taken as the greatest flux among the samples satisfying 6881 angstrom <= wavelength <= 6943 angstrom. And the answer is -1.0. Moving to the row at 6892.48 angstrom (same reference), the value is 1.8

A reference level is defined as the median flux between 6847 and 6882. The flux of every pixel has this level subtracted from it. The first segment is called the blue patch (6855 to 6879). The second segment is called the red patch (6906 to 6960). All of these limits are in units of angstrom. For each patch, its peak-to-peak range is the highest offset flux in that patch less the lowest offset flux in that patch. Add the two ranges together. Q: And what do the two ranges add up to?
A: 5.7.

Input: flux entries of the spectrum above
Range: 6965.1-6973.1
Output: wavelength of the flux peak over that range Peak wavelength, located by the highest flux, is 6965.87 angstrom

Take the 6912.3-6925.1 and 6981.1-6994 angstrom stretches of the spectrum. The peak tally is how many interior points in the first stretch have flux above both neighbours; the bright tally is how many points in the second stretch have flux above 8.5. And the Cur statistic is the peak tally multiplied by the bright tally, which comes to 16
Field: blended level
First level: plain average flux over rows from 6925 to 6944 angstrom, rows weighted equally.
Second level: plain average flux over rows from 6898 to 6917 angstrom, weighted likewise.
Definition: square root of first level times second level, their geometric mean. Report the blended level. 8.70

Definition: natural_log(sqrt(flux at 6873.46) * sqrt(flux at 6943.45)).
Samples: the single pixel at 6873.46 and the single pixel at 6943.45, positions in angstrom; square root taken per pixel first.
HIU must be 2.15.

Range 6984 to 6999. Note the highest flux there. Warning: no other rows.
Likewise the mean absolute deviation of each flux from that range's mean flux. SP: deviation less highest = -10.8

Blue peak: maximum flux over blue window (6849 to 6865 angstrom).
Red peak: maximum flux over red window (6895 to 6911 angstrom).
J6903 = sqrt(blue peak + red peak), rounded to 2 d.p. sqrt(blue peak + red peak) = 4.17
